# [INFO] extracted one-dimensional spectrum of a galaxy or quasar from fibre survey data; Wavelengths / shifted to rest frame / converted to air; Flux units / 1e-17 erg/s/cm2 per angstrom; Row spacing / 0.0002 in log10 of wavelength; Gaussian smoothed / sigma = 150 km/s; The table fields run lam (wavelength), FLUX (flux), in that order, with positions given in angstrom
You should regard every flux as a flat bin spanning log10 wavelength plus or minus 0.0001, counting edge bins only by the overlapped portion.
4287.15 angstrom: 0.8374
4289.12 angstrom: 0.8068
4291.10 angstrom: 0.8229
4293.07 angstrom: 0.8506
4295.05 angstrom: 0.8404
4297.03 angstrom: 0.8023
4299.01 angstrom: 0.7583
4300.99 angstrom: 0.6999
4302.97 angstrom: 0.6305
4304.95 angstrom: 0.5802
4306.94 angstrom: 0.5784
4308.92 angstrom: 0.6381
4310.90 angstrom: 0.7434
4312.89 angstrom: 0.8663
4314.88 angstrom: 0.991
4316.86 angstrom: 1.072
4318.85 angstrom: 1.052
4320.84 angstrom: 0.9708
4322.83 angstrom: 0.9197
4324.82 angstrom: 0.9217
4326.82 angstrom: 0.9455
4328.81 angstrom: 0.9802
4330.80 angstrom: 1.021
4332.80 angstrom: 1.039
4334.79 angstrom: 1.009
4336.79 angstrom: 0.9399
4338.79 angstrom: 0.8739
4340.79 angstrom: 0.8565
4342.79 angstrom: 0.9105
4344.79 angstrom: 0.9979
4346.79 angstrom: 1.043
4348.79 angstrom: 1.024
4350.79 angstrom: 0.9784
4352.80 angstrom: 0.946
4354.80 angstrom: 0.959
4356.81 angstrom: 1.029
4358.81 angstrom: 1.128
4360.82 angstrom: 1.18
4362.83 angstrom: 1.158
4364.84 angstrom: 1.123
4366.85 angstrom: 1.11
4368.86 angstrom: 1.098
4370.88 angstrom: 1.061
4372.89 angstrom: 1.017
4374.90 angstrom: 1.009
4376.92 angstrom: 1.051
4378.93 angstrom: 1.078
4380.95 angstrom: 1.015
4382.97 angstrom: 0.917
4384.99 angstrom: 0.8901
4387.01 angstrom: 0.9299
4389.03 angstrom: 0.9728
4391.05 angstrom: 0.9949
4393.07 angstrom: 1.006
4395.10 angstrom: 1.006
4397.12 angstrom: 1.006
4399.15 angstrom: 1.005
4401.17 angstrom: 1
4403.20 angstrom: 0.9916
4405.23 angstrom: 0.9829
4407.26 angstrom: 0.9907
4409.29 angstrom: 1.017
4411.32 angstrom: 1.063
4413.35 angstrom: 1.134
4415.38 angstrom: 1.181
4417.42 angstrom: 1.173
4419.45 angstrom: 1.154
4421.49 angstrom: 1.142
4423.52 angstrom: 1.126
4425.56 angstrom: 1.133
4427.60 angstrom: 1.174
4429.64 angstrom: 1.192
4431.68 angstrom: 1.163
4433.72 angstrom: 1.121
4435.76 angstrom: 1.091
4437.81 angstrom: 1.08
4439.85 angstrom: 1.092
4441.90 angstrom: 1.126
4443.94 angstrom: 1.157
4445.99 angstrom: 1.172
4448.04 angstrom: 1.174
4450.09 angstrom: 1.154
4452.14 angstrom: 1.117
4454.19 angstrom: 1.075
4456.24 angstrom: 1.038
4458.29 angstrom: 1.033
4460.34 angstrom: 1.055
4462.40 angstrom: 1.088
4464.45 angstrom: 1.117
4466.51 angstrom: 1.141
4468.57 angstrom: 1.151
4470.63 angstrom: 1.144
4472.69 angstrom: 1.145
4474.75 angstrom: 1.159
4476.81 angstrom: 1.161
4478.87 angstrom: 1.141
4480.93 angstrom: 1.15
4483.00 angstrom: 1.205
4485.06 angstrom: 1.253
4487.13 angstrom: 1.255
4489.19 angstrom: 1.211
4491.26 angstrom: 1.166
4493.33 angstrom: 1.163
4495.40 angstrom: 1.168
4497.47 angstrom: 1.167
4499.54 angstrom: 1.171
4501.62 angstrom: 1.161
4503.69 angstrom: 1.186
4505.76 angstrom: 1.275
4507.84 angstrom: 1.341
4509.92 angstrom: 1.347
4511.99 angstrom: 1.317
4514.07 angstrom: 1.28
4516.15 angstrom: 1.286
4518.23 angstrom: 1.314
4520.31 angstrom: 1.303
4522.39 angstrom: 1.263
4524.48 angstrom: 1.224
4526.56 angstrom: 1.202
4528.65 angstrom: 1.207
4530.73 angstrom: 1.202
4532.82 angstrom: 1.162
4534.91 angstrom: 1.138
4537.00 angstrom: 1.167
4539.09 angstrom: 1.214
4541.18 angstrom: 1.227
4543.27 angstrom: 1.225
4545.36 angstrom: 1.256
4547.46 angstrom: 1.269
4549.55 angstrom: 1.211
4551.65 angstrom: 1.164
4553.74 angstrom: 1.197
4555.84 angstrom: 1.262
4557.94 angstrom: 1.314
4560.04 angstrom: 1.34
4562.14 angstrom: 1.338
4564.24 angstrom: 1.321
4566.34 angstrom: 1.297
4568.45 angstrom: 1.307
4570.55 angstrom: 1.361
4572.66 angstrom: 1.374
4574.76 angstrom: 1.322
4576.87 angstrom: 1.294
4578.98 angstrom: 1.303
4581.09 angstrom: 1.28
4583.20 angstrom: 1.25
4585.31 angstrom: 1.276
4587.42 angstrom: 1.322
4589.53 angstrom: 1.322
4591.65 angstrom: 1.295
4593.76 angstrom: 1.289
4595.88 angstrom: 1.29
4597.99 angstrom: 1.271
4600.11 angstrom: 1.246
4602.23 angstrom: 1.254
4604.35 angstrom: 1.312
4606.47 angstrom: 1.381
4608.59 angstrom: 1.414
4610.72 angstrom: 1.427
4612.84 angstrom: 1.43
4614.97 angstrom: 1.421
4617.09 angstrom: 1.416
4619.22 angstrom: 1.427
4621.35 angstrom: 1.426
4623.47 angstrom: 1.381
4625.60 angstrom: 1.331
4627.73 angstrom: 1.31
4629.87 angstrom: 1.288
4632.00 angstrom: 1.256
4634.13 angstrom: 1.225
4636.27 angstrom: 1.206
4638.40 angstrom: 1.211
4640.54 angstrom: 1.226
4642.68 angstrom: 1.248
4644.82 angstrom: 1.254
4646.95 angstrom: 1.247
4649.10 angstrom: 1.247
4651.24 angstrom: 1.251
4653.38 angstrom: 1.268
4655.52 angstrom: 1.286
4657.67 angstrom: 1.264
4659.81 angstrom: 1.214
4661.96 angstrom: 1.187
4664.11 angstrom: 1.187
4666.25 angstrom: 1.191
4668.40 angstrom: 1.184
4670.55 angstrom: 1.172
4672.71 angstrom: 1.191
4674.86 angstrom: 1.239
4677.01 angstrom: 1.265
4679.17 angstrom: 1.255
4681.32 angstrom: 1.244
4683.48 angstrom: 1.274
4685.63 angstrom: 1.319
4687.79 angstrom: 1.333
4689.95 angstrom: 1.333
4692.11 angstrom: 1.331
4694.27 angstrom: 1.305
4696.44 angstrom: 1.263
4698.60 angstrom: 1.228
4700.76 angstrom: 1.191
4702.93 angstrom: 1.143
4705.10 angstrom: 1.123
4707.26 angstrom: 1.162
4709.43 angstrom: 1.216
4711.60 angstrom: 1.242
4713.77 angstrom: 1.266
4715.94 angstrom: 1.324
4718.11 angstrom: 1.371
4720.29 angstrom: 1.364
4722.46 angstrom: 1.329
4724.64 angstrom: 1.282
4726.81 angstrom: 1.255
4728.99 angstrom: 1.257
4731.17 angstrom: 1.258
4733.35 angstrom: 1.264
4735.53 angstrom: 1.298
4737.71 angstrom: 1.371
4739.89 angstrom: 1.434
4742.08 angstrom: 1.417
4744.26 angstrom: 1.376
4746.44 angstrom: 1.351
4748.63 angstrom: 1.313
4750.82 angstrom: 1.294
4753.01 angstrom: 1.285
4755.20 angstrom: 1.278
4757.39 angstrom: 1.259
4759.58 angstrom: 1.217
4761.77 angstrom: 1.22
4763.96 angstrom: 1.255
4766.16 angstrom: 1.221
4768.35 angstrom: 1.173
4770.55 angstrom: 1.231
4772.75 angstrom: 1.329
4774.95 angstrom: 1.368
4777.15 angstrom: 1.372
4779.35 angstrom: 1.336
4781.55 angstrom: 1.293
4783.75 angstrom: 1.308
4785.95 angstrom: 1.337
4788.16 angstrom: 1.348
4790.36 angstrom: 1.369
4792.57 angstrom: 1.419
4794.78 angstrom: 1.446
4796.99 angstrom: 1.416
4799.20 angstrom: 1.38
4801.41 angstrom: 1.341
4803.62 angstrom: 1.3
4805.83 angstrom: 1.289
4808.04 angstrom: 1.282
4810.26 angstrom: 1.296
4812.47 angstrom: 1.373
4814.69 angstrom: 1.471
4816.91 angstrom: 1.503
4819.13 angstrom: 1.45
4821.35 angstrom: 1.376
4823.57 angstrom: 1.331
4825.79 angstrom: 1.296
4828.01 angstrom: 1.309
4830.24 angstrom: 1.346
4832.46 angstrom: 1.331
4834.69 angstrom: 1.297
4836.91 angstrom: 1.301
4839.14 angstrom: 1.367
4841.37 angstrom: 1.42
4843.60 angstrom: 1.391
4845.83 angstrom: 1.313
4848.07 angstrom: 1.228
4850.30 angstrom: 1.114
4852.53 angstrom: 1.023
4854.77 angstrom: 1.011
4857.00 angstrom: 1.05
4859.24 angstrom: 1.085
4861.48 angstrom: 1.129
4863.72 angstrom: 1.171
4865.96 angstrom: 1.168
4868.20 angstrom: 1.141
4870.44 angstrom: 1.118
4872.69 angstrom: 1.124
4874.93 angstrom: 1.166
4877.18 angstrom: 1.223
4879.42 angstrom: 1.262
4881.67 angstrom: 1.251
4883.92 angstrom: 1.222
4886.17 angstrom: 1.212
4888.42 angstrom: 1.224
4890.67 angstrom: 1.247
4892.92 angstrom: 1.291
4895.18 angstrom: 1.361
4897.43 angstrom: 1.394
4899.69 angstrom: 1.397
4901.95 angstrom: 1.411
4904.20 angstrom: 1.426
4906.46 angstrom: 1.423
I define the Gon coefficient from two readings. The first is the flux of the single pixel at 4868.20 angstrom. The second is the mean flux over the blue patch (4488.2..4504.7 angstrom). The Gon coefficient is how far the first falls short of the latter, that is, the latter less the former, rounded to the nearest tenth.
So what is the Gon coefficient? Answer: 0.0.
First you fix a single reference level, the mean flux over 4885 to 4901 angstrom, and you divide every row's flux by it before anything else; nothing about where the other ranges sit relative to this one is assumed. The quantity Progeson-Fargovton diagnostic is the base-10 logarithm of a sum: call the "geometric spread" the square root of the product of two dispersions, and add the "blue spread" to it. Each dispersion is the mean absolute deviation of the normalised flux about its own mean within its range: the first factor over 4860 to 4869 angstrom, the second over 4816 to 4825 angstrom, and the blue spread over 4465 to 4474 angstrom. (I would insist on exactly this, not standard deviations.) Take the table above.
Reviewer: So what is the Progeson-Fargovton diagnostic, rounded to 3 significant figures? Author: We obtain -1.57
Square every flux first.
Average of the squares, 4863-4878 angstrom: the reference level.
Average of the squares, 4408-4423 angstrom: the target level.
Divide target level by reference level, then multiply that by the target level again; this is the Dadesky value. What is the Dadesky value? 1.19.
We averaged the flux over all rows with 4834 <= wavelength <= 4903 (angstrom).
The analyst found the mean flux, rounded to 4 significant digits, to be 1.229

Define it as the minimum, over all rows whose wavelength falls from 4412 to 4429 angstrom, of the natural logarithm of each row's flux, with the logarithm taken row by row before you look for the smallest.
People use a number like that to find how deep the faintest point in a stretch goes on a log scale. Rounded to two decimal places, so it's 0.12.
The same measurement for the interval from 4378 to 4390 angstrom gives -0.12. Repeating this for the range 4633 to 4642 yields 0.19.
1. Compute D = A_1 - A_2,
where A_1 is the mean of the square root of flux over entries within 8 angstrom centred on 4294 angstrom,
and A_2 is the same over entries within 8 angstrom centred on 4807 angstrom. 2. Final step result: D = -0.23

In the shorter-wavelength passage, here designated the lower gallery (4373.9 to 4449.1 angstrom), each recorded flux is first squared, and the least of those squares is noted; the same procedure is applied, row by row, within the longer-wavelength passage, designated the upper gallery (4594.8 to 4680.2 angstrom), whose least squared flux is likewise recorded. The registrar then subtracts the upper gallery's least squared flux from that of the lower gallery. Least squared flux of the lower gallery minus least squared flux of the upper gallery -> -0.58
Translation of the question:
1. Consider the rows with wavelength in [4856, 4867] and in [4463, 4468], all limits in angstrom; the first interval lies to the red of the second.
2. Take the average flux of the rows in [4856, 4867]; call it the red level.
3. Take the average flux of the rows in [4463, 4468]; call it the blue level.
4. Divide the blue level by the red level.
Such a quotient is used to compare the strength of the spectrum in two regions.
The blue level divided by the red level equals 1.01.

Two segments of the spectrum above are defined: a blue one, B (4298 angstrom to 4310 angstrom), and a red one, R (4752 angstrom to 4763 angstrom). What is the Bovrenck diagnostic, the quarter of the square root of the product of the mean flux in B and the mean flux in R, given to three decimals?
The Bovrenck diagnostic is 0.225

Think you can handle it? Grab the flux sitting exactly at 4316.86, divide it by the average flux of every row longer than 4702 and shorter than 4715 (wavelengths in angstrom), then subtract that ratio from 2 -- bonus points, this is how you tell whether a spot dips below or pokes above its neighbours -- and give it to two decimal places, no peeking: 1.10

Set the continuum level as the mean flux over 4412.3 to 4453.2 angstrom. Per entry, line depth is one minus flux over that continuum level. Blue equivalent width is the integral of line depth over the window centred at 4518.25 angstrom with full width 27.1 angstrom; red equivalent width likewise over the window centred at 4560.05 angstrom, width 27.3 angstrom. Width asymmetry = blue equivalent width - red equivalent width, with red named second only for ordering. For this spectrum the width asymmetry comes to 0.4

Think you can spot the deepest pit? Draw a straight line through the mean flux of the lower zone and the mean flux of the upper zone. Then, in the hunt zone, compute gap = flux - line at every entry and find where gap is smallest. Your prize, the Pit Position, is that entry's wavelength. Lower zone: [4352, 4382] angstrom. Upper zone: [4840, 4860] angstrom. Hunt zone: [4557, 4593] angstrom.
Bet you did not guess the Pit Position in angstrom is 4583.20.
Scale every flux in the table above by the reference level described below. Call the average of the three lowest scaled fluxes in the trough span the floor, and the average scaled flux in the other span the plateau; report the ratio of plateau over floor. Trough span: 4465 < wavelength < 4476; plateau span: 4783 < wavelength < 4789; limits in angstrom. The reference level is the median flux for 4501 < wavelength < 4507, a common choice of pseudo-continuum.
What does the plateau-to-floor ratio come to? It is 1.16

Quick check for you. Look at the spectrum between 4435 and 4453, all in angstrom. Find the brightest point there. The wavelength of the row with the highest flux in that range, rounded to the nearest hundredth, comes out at 4448.04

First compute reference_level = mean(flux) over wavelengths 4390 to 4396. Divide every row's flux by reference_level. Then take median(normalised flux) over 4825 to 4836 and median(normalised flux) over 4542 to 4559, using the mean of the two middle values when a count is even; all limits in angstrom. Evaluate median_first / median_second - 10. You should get -8.94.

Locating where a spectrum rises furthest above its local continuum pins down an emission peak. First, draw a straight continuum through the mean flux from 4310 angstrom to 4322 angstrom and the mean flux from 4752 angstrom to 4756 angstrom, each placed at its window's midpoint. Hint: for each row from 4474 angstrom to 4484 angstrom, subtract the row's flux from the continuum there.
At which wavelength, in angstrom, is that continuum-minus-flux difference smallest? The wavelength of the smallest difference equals 4483.00 angstrom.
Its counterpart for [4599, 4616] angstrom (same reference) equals 4612.84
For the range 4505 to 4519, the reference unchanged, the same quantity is 4509.92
